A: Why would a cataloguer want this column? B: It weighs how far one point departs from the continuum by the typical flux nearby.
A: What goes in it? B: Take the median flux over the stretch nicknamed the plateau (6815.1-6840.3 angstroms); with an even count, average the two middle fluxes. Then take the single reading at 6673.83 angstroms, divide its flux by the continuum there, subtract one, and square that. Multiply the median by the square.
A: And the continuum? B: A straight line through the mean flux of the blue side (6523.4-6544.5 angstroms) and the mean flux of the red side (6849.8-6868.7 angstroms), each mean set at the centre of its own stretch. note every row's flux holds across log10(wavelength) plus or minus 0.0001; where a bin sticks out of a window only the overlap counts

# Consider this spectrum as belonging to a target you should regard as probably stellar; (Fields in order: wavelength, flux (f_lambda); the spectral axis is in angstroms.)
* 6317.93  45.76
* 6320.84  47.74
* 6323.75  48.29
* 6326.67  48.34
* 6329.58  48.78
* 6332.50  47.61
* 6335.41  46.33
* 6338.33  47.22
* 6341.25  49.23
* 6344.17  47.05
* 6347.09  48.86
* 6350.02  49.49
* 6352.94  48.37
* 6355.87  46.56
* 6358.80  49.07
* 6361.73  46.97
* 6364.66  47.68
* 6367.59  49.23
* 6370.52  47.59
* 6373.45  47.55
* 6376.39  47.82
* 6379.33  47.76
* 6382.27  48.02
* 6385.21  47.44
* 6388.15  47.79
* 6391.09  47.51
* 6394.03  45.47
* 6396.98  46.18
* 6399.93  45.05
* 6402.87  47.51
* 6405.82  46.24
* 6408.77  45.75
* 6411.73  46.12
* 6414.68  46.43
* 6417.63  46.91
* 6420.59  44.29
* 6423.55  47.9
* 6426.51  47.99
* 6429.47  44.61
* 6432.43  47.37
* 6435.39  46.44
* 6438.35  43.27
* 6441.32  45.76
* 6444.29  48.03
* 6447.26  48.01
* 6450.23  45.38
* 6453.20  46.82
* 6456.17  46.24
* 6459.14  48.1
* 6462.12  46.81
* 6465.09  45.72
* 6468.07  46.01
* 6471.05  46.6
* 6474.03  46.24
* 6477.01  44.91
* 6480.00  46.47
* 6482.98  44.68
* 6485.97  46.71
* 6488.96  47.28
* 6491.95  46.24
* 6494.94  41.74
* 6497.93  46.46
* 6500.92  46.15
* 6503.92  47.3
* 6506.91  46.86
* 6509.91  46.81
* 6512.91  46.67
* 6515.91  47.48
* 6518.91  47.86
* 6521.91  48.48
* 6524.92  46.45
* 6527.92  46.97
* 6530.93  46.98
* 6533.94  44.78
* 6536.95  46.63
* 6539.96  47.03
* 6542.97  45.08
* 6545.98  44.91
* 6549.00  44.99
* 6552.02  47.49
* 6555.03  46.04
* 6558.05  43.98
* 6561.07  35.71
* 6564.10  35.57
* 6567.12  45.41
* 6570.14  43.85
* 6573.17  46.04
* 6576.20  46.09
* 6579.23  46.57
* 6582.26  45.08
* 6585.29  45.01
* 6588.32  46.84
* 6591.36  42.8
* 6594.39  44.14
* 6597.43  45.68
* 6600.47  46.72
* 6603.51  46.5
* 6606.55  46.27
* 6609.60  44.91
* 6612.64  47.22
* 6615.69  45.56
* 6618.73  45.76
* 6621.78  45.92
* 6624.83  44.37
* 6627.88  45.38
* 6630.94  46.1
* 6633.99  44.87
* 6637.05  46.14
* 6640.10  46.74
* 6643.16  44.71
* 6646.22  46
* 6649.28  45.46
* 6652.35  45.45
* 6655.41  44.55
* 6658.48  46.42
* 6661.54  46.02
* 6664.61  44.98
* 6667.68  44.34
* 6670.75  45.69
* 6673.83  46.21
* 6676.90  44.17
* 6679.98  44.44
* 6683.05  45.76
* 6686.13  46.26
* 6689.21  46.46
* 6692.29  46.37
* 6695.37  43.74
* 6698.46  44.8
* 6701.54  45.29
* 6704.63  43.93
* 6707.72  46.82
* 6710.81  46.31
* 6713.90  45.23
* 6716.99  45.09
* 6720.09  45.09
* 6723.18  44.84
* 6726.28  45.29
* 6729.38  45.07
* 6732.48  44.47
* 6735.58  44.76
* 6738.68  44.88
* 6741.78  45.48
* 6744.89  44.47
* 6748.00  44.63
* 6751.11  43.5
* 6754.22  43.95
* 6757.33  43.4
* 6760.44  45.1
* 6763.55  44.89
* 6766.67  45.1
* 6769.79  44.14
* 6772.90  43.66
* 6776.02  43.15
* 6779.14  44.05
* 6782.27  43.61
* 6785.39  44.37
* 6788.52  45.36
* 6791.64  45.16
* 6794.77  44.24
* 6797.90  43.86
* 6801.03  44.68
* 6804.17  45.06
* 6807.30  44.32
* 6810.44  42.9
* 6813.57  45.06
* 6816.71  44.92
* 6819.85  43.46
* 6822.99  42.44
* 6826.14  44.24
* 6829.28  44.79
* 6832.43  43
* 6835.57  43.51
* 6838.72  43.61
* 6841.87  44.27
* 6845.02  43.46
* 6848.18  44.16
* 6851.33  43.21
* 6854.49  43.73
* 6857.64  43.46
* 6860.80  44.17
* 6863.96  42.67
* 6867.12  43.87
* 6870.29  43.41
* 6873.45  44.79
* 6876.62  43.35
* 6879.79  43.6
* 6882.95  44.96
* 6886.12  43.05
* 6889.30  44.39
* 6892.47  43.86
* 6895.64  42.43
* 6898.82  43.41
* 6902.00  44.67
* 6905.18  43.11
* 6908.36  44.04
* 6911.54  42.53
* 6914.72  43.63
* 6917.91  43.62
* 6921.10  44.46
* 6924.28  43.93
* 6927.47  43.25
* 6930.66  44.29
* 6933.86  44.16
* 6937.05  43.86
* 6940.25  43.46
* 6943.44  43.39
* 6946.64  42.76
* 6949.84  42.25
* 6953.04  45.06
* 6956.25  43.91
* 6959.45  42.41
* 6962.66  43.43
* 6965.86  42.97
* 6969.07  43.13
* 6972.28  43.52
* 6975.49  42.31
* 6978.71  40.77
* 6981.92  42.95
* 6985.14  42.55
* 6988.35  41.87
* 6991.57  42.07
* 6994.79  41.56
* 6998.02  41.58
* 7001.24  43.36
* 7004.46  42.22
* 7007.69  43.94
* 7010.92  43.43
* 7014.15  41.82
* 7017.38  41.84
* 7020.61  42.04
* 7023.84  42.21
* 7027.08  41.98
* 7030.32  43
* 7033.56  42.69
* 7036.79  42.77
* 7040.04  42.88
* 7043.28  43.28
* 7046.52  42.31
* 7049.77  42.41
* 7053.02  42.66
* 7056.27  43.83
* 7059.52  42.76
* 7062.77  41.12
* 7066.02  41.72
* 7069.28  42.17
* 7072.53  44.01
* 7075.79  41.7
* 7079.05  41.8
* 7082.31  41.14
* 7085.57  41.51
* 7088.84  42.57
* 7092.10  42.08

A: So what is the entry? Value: 0.027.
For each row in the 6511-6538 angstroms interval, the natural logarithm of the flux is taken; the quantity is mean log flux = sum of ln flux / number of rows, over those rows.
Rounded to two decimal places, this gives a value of 3.85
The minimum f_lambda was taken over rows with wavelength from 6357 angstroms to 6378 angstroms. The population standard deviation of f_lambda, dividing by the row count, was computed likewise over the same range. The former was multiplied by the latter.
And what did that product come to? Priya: 36.5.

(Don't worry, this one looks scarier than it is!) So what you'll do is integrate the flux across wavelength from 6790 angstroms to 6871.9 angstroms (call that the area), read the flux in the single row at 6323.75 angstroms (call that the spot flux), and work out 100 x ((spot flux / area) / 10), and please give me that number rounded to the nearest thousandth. 0.134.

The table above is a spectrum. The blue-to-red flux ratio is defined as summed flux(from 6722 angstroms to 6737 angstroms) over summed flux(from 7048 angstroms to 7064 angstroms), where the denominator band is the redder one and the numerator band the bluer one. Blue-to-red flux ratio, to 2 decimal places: 1.05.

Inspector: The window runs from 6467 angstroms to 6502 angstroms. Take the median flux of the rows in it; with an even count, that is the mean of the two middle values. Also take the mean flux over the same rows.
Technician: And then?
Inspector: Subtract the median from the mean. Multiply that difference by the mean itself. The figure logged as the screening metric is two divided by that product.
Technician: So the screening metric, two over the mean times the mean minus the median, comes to -0.10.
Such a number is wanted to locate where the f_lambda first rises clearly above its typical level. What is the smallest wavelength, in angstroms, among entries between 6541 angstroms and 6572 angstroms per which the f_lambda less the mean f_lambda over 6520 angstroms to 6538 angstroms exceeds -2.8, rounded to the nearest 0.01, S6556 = 6542.97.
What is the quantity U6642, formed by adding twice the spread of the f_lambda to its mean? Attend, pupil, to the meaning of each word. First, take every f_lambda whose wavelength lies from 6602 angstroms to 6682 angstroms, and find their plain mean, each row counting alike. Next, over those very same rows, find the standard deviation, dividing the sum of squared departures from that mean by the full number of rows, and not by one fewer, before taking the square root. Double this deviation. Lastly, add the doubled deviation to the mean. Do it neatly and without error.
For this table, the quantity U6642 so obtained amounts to 47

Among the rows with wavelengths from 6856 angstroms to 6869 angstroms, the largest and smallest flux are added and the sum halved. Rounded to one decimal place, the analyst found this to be 43.4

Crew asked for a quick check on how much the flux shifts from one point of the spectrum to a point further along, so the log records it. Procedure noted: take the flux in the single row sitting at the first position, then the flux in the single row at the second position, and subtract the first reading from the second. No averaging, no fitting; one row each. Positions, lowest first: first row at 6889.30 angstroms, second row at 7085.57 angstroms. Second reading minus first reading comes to -2.9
